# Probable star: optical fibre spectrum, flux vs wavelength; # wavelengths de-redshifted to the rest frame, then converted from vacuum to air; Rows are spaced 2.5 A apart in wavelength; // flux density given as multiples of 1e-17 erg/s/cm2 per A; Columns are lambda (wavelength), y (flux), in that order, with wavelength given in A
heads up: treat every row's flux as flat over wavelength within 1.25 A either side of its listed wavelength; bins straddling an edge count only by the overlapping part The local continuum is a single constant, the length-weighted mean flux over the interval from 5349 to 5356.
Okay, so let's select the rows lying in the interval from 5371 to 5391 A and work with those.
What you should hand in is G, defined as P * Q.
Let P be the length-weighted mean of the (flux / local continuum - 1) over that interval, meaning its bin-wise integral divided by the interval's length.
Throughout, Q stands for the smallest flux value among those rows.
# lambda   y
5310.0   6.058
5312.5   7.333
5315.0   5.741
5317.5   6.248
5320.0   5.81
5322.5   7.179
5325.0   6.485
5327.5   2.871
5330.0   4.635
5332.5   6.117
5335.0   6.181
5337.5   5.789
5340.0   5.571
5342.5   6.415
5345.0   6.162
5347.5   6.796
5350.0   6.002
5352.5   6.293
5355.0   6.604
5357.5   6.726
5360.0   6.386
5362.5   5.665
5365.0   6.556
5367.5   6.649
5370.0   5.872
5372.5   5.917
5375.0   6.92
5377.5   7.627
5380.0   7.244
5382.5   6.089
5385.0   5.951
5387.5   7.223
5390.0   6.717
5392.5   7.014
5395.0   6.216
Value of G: 0.38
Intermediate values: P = 0.06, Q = 5.917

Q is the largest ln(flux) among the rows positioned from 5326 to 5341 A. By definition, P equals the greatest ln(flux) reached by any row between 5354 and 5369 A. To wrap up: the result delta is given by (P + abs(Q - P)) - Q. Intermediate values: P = 1.906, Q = 1.82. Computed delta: 0.17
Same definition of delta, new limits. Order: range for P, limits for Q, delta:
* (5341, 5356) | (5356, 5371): 0.02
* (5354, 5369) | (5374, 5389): 0.00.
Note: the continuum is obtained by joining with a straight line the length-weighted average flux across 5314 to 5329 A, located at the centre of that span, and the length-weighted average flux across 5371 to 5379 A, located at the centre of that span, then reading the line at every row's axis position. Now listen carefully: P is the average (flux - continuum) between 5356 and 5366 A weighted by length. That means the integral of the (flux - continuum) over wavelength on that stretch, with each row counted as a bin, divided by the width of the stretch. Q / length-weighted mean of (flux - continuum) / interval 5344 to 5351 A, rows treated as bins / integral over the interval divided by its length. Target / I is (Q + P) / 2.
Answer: 0.0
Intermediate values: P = -0.18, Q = 0.10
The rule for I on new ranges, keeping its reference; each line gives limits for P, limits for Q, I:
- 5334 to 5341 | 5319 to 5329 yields -0.2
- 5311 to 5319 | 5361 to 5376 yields 0.2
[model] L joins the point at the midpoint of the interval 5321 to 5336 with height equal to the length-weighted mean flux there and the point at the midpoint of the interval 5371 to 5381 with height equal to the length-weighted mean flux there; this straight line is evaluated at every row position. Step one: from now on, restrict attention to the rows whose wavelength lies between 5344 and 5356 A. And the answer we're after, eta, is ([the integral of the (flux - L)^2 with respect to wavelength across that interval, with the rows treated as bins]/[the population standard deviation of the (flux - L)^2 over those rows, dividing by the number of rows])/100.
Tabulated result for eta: 0.083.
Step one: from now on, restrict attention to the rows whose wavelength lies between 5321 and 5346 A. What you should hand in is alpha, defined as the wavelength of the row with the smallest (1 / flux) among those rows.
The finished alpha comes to 5322.5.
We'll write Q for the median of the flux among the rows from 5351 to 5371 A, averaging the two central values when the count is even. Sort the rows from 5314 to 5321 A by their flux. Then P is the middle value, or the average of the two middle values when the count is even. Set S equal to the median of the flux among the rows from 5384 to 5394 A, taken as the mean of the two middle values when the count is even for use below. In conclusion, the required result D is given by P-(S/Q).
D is 4.7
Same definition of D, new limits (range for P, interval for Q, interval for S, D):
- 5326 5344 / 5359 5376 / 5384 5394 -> 4.7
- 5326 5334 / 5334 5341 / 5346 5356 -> 3.5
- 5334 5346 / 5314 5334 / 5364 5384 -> 5.1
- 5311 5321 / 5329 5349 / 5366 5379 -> 4.9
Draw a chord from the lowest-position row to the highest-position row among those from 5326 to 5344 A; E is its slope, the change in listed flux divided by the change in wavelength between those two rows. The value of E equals 0.24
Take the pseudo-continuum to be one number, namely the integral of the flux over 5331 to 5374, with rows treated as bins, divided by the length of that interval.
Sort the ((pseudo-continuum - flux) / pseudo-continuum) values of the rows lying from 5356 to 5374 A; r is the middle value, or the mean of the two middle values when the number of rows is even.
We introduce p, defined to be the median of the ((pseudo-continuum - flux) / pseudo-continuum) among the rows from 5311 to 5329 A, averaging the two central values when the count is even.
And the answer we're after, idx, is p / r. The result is 0.2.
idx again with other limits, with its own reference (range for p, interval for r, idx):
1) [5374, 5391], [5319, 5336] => -7.4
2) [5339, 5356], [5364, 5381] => 0.2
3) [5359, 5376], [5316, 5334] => -1.8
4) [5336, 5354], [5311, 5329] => -1.4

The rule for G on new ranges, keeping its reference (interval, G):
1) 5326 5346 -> -0.38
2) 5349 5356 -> 0.00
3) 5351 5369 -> 0.09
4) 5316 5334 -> -0.31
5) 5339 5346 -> -0.21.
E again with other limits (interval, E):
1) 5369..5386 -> 0.01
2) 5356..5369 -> -0.01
